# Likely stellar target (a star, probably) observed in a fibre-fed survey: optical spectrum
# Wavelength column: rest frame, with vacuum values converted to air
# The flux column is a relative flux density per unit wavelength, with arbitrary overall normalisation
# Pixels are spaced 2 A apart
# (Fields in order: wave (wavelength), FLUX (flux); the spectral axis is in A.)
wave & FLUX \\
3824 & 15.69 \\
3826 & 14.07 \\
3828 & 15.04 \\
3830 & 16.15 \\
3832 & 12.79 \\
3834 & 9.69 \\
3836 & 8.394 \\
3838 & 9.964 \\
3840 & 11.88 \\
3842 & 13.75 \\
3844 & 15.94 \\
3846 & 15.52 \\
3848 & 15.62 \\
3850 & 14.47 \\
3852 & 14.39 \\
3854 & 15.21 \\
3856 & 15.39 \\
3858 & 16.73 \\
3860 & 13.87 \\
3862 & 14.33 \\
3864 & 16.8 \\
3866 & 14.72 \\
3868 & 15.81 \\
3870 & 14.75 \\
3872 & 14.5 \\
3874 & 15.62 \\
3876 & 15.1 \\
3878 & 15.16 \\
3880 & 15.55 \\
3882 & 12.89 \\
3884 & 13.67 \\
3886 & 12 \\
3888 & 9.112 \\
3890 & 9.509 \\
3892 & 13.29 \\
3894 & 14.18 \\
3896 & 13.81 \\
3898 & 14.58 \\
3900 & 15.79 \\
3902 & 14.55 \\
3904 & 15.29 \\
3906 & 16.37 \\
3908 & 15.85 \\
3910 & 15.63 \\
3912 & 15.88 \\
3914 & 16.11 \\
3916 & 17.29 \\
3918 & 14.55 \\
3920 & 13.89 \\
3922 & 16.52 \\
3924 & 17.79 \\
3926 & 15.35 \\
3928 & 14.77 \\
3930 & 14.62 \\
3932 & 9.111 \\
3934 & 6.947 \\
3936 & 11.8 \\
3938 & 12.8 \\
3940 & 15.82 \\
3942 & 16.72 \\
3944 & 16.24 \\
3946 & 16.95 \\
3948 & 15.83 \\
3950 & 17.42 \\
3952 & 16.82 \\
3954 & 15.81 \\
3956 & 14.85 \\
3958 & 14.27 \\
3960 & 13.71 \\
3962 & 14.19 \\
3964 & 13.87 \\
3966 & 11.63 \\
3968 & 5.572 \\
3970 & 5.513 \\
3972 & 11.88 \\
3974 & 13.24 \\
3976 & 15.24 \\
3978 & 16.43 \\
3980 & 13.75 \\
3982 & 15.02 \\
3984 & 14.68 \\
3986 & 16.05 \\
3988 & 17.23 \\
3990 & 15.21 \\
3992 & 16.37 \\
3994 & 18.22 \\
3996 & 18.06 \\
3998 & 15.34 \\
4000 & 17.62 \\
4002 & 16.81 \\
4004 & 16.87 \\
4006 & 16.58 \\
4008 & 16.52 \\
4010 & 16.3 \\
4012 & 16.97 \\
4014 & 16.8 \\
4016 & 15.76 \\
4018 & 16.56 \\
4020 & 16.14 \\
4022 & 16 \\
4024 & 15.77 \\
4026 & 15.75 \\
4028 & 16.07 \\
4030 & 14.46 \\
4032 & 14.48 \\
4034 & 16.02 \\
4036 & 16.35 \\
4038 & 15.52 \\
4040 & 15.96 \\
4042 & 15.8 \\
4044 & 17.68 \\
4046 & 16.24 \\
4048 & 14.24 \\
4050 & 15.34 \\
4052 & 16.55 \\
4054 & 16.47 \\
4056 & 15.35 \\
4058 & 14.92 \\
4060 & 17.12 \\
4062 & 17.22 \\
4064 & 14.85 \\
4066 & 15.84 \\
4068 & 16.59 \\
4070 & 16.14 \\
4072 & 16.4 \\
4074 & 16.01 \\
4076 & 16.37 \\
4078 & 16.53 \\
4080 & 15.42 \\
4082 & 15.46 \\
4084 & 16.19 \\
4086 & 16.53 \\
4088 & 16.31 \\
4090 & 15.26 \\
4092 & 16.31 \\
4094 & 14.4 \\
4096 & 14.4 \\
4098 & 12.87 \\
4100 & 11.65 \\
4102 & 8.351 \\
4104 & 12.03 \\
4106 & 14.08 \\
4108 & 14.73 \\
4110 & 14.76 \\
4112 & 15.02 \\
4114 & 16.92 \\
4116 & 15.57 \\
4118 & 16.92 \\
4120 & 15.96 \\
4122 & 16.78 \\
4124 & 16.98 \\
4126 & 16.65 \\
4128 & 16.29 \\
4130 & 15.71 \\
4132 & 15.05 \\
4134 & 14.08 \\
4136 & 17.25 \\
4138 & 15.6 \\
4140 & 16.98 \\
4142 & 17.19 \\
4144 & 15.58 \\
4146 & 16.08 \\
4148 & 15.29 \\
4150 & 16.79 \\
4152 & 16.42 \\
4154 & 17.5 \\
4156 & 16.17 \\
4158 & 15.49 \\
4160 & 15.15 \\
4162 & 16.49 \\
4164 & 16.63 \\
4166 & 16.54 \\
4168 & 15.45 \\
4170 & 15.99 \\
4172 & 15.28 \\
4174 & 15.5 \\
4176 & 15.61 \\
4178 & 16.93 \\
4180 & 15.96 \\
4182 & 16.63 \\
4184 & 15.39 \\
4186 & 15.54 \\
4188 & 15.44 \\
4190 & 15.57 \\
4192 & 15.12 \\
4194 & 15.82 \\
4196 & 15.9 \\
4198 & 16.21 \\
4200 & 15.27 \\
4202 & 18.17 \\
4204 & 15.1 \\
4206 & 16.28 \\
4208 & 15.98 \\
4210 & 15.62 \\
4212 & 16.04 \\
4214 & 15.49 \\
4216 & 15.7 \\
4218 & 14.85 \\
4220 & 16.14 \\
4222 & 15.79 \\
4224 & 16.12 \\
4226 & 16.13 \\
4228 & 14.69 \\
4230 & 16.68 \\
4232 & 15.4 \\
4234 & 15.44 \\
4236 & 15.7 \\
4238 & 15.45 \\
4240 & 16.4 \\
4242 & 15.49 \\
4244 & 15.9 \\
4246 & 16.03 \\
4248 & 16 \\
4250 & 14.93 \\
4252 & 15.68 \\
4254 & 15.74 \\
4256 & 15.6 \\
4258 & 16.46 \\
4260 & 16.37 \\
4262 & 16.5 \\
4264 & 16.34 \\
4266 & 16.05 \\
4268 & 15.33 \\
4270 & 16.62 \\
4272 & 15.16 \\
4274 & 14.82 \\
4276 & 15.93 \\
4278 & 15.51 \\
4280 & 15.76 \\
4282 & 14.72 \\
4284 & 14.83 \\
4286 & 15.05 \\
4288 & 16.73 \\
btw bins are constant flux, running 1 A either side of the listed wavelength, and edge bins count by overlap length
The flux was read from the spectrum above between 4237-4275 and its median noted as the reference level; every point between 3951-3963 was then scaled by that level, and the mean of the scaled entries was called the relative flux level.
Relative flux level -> 0.94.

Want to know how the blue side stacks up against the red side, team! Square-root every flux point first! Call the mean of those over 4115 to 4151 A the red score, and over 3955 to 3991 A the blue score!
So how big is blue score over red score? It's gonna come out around 0.905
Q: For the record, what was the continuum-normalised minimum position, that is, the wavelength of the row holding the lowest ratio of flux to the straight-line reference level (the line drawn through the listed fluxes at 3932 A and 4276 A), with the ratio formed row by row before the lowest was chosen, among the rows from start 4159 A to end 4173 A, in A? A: 4172 A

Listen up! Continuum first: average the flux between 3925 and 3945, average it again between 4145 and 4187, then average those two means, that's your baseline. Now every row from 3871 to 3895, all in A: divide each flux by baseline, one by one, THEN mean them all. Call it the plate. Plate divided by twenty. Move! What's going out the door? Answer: 0.0454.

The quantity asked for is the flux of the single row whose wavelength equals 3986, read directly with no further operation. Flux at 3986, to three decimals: 16.050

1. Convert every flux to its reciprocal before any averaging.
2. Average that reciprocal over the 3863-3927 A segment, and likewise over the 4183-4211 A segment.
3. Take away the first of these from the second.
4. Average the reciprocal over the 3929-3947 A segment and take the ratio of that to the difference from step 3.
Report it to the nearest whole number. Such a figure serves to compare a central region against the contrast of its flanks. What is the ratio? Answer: -14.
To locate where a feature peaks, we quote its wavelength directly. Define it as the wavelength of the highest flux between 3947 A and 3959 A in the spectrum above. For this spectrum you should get 3950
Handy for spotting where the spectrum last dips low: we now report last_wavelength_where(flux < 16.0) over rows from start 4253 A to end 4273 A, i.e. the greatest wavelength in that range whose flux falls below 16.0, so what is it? 4272 A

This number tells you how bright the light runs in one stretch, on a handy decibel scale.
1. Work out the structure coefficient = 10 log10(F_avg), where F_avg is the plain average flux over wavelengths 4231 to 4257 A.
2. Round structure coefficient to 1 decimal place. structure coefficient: 12.0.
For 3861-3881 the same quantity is 11.8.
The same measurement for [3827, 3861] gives 11.4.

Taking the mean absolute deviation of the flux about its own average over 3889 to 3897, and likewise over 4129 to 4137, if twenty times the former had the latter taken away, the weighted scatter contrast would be 31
